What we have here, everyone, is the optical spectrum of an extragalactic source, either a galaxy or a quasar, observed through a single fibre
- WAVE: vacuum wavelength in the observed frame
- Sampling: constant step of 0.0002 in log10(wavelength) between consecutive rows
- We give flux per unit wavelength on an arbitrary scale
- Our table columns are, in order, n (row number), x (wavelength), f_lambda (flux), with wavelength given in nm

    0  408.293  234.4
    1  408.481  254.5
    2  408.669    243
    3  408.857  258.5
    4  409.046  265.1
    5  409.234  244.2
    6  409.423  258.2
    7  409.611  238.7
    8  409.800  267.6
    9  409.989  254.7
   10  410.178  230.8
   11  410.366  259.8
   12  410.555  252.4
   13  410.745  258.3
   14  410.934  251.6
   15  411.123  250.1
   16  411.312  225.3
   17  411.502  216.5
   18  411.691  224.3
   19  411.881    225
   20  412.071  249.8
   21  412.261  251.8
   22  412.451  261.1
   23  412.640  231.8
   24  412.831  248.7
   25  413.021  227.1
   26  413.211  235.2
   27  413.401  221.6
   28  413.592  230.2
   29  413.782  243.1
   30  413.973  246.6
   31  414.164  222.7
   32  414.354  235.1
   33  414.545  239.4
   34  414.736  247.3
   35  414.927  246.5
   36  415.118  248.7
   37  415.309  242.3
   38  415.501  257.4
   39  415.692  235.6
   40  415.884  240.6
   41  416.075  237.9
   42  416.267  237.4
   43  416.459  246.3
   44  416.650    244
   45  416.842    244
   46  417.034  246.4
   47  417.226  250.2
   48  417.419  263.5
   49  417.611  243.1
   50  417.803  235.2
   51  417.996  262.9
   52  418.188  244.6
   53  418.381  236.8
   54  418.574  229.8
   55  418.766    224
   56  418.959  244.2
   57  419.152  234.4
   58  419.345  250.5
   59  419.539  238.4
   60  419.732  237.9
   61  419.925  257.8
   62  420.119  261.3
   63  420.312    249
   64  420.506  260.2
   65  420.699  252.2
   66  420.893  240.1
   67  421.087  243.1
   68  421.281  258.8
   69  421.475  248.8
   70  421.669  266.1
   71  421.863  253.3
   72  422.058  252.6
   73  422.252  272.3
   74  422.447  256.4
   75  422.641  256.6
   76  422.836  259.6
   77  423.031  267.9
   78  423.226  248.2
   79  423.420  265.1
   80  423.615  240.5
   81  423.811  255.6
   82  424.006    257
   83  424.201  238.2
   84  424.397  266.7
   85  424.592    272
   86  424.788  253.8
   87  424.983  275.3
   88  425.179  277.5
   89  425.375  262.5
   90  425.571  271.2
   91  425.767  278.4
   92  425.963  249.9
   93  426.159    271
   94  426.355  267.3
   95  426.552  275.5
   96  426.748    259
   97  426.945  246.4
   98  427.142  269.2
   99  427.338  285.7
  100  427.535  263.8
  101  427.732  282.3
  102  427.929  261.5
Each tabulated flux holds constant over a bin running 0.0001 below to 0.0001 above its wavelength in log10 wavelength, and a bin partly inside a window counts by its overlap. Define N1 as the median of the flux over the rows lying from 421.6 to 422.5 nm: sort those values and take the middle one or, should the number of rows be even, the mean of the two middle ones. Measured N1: 256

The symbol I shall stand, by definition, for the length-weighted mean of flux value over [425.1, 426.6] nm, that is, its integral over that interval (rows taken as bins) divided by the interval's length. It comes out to 269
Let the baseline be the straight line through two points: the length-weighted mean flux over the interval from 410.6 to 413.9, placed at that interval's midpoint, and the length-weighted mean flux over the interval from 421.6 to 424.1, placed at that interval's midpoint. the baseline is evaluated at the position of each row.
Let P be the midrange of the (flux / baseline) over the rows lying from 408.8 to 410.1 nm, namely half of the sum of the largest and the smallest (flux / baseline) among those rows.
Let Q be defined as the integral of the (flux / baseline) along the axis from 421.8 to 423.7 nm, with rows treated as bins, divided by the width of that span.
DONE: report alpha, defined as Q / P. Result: 0.92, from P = 1.082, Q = 1.00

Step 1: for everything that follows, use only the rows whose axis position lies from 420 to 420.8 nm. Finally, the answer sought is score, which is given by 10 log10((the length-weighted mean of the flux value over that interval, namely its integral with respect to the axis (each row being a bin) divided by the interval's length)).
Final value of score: 24.08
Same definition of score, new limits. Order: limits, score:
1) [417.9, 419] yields 23.81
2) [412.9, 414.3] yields 23.67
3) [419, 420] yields 23.86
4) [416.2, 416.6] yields 23.85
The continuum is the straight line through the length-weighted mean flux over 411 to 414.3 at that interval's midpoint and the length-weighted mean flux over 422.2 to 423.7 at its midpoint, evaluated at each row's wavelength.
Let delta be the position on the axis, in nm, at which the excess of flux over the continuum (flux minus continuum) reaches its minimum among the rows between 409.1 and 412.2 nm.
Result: 411.502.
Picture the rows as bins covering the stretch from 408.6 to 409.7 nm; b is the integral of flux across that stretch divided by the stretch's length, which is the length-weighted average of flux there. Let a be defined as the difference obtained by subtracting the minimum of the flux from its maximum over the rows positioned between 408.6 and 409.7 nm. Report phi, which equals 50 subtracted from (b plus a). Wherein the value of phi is 228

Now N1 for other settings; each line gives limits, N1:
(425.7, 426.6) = 271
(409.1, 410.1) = 255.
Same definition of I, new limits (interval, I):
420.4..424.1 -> 255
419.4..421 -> 250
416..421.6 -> 246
